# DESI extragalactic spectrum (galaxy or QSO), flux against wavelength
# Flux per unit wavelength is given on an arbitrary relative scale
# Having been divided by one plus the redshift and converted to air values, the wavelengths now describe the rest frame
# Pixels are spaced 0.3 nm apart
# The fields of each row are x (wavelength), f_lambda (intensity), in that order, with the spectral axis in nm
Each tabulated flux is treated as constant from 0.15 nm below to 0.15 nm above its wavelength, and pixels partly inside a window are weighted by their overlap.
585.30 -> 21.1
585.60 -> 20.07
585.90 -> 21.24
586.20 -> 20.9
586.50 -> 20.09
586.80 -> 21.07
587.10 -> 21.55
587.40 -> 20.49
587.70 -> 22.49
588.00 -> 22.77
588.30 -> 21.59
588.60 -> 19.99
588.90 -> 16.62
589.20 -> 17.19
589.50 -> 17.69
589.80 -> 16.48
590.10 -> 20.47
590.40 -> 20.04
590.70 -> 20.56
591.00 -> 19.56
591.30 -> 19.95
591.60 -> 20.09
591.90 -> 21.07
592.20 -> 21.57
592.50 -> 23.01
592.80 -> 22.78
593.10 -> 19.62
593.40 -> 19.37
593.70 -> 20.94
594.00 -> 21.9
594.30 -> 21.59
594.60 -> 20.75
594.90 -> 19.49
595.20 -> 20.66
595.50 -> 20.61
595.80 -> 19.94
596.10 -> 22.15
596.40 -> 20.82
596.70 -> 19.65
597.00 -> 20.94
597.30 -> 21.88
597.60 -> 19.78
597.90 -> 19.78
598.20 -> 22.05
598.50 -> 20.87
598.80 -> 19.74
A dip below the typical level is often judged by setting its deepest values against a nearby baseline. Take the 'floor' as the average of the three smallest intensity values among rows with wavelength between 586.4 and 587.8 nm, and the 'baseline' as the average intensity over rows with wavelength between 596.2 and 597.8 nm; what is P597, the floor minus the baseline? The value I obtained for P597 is -0.1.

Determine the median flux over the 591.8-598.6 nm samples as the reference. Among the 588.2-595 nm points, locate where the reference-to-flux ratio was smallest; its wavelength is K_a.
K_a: 592.50 nm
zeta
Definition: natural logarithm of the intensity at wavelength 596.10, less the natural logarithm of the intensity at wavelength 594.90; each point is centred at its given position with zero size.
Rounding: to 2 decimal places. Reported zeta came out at 0.13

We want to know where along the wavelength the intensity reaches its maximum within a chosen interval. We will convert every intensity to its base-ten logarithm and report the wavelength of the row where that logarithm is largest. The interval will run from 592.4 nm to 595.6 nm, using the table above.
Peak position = 592.50 nm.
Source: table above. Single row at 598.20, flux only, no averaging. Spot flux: 22.05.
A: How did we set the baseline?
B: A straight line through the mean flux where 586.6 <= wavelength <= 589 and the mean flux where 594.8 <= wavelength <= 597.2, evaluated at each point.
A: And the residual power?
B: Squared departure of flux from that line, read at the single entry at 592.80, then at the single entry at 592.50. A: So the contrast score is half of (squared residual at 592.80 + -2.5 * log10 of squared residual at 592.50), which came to 1.3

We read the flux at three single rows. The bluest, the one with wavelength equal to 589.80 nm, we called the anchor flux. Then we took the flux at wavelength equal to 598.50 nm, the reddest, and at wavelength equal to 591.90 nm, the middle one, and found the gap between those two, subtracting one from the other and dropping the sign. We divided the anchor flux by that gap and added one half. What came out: 83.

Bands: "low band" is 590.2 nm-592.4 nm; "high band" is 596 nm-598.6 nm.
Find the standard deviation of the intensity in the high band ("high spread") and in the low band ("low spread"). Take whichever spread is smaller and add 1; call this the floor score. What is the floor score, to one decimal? 1.7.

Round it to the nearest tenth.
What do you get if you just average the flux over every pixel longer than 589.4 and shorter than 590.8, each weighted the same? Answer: 19.0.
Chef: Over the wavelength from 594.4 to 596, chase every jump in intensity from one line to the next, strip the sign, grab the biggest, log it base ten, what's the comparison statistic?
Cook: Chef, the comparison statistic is 0.10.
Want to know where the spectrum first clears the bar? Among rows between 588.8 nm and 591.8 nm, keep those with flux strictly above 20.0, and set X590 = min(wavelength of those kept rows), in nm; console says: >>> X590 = 590.10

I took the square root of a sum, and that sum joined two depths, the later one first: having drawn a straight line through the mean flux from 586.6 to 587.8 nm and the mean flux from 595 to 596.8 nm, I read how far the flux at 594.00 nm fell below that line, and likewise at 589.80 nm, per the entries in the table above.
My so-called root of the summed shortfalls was 1.9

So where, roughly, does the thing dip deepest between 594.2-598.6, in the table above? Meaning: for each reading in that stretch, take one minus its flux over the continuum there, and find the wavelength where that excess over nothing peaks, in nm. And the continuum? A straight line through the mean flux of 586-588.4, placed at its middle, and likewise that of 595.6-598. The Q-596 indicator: 594.90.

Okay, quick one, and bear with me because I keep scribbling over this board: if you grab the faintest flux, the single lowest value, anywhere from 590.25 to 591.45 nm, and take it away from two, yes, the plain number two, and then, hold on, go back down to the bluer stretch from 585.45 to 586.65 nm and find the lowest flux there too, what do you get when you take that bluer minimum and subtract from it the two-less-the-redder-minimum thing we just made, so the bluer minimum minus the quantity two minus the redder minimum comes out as 38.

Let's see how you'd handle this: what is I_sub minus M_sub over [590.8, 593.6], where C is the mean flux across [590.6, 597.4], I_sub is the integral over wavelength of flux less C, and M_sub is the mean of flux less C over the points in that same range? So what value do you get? -0.07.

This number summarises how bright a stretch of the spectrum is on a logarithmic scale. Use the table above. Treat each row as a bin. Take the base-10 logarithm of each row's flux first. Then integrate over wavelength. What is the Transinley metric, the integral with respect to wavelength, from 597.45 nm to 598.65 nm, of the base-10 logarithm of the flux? 1.6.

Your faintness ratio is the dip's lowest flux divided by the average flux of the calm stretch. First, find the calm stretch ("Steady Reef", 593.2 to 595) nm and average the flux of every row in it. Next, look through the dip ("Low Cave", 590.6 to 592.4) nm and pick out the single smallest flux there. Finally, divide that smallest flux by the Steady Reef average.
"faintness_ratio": 0.946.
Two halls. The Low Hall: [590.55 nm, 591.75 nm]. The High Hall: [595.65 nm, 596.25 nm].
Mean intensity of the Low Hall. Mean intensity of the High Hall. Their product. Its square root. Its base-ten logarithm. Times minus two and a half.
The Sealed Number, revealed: -3.28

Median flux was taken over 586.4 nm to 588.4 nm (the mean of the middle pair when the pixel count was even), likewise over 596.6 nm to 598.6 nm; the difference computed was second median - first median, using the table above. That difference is -0.7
